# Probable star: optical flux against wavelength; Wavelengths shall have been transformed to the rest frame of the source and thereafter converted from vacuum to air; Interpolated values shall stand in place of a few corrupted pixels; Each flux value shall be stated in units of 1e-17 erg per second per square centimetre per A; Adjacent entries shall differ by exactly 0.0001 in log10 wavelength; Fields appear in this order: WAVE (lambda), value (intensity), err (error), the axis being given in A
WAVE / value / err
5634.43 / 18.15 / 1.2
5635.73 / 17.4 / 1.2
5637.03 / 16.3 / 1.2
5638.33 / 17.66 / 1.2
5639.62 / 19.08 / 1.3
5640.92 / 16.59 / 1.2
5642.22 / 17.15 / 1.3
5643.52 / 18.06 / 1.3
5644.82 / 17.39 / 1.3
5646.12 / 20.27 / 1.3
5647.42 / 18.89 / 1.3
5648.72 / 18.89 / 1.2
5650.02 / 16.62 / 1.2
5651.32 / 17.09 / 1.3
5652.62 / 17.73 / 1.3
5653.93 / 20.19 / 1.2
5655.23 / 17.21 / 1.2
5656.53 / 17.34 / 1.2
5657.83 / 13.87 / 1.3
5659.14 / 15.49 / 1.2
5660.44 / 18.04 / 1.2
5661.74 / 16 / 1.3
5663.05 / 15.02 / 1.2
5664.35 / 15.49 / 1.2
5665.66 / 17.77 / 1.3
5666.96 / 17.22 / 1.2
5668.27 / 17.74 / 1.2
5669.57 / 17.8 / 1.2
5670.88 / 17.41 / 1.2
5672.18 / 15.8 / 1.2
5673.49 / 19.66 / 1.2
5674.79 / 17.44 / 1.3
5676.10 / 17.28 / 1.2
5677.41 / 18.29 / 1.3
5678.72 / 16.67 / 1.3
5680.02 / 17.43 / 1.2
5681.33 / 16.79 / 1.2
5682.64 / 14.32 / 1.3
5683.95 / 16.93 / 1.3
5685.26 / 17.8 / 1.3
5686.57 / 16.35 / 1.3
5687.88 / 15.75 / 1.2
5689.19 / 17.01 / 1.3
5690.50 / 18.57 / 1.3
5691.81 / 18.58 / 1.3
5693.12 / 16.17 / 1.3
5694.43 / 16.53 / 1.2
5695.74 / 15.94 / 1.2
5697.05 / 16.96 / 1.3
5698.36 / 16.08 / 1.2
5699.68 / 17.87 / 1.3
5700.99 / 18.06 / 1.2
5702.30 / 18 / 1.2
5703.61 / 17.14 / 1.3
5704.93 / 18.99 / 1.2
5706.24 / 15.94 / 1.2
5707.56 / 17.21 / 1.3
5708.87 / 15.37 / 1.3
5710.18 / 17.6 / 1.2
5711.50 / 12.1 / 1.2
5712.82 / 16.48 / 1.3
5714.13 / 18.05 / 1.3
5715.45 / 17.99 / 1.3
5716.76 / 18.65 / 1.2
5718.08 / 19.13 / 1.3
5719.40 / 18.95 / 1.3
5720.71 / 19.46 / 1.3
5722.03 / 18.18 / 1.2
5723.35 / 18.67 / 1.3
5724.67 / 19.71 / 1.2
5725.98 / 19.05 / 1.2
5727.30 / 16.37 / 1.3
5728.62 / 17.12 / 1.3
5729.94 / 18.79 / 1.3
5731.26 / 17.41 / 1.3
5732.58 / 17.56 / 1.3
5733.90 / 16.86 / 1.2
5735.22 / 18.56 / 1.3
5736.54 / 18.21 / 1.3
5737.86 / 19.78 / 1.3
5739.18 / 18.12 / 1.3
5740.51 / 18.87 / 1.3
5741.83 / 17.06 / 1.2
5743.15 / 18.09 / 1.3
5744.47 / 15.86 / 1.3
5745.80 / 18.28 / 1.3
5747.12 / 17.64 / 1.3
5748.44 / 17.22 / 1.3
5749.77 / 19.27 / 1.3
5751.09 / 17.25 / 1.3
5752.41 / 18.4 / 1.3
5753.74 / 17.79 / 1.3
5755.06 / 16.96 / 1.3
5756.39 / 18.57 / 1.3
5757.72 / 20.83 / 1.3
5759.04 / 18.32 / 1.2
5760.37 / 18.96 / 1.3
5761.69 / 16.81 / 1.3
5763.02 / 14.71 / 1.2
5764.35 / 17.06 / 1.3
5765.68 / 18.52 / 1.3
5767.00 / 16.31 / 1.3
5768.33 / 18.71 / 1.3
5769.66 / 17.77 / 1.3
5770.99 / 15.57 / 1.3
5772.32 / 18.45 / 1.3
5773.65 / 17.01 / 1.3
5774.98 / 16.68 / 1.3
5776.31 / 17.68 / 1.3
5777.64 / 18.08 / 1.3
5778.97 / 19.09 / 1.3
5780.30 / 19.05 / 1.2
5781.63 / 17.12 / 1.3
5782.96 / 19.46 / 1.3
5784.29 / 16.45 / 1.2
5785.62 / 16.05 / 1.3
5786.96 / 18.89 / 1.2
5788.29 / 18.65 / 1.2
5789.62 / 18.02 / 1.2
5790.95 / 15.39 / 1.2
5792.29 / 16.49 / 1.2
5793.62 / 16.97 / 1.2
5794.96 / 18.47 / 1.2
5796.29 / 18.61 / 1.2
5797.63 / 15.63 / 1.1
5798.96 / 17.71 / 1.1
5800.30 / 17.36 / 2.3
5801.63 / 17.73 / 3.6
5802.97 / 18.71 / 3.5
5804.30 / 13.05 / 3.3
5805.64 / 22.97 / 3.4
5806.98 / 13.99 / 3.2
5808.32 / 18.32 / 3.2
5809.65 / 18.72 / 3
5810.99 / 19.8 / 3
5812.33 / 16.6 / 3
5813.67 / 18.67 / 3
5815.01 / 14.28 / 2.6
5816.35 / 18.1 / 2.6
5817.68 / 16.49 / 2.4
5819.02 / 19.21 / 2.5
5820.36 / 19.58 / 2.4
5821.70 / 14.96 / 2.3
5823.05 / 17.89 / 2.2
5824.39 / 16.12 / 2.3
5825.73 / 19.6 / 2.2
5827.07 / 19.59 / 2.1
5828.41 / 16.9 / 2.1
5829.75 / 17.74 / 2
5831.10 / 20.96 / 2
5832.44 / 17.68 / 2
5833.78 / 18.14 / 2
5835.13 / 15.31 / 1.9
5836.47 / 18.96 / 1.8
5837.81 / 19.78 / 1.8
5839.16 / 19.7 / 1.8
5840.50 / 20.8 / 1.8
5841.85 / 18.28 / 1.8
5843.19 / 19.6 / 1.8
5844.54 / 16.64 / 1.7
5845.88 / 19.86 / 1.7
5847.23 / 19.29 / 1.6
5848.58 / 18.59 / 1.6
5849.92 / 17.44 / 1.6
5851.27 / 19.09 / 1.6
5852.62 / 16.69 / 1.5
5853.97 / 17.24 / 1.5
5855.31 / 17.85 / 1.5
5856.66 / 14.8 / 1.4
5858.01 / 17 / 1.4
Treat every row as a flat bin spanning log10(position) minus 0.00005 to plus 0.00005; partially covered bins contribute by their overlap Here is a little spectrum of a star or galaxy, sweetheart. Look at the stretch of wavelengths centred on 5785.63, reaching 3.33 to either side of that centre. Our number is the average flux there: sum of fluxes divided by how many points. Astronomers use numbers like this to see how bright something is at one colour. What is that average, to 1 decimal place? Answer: 17.9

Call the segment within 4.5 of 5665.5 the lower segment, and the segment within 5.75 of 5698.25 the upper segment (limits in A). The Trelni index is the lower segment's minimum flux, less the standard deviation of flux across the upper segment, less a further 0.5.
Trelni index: 13.7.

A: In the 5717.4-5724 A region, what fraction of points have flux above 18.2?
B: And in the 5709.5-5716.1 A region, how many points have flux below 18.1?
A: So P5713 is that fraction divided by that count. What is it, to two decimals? 0.16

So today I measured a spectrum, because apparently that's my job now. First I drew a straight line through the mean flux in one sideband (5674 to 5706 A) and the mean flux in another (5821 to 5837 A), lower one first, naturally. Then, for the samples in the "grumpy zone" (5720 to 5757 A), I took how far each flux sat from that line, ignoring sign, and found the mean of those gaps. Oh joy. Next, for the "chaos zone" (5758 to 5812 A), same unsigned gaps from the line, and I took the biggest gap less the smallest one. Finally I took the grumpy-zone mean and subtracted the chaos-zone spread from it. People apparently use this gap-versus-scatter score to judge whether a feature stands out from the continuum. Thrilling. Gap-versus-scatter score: -4.2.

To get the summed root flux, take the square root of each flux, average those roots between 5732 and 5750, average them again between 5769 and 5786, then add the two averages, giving 8.43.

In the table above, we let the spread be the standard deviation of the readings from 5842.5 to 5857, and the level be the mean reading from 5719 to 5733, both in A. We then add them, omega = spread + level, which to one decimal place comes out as 19.8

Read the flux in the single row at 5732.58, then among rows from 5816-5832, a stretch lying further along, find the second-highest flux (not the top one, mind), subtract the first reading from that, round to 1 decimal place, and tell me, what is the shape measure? 2.0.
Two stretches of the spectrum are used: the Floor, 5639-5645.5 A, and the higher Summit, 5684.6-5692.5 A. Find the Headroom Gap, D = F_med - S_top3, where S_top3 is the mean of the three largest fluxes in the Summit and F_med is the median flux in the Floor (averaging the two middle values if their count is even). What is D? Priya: -0.9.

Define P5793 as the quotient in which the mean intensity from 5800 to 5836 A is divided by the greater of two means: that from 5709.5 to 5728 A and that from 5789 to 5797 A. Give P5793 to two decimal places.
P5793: 0.99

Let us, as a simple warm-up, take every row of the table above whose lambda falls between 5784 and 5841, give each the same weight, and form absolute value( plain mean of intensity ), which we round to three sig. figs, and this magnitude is 17.8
